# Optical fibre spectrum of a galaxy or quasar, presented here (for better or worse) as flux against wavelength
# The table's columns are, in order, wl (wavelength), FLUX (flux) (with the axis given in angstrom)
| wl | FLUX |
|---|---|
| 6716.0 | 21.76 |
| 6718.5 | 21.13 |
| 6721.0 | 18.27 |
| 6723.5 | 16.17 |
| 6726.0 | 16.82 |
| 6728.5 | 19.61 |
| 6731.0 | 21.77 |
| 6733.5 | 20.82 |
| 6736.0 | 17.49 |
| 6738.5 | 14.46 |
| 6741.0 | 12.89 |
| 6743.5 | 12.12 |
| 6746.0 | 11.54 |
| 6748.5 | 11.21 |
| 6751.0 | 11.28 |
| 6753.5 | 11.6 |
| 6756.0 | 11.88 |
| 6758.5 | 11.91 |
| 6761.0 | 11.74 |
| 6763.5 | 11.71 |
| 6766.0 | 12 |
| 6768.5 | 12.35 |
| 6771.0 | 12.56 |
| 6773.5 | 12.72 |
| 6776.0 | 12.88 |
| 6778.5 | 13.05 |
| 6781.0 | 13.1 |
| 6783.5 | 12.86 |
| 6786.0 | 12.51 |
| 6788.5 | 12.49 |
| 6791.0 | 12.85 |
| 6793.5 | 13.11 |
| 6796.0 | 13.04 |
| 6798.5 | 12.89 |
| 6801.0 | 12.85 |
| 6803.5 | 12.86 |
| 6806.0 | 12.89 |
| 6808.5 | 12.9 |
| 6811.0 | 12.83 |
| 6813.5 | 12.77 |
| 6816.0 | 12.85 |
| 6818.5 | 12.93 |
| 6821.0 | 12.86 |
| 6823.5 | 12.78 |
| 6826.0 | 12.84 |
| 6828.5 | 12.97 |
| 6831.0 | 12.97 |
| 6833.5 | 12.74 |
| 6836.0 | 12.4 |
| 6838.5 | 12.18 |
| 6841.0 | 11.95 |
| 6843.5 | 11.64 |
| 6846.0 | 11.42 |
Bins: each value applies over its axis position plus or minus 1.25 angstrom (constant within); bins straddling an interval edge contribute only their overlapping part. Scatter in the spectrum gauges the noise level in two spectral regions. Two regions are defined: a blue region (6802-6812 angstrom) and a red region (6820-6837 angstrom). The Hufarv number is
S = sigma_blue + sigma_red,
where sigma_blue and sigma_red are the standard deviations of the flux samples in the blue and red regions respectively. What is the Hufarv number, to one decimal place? 0.2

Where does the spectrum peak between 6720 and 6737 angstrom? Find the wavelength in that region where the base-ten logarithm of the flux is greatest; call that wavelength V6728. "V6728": 6731.0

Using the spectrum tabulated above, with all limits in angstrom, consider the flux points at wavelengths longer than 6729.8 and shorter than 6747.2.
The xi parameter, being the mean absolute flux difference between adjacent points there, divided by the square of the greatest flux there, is 0.0036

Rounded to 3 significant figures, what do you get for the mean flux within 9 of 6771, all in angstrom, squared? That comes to 155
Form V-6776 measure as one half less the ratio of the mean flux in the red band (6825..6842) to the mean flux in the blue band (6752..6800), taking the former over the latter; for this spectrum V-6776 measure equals -0.51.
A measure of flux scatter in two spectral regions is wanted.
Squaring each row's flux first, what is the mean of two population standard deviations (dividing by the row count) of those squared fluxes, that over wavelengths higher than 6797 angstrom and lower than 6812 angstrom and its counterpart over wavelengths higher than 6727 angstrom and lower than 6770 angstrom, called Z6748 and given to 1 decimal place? 56.9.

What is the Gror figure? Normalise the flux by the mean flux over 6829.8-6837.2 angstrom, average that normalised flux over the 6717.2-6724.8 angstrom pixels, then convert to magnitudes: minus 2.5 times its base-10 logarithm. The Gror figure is -0.41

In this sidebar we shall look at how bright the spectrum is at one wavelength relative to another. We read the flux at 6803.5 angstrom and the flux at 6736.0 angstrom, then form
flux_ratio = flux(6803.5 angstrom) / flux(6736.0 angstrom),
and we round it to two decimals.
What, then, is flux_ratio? 0.74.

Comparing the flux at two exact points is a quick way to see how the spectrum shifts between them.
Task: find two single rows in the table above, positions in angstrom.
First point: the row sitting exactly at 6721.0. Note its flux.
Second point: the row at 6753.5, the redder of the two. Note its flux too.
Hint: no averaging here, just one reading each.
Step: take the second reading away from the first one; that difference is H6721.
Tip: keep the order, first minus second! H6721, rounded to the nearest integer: 7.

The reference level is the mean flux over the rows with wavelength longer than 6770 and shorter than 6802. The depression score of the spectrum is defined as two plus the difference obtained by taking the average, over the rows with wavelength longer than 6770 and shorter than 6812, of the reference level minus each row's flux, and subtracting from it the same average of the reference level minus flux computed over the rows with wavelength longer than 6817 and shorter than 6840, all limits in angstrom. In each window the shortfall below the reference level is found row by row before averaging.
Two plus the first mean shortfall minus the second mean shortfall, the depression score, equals 1.9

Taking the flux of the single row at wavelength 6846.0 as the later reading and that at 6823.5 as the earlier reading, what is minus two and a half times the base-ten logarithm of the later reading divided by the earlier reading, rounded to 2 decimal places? 0.12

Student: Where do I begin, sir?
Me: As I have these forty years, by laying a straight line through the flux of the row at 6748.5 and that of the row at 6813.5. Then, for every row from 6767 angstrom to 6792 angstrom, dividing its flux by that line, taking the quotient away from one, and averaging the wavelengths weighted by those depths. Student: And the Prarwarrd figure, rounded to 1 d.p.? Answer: 6778.5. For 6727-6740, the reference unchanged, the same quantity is 6732.5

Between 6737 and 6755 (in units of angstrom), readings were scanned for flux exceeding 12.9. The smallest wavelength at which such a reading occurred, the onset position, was 6738.5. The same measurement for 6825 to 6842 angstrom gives 6828.5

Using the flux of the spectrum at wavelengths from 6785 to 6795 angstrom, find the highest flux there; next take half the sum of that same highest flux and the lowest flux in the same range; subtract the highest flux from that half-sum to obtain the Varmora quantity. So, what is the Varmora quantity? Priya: -0.31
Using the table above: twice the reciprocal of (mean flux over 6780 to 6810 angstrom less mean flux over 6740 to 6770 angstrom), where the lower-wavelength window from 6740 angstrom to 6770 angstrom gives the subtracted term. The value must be 2.0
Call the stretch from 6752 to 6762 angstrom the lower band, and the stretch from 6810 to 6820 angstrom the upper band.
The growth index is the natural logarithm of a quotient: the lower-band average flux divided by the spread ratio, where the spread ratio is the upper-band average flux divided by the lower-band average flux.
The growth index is 2.38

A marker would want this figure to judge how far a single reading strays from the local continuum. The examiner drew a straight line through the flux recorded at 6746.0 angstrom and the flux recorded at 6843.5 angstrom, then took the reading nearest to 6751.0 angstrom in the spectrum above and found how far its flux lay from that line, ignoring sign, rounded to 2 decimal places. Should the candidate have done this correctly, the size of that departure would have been 0.27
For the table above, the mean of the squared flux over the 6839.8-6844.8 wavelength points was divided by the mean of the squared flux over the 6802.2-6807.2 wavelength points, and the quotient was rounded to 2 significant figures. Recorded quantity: 0.84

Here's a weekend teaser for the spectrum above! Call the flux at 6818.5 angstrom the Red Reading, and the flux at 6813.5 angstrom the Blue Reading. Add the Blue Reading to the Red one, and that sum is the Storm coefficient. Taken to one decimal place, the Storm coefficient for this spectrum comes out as 25.7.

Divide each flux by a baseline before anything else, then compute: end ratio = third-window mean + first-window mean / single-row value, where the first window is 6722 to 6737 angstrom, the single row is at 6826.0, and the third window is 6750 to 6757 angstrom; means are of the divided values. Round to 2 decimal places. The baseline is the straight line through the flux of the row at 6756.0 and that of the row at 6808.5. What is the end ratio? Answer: 2.68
